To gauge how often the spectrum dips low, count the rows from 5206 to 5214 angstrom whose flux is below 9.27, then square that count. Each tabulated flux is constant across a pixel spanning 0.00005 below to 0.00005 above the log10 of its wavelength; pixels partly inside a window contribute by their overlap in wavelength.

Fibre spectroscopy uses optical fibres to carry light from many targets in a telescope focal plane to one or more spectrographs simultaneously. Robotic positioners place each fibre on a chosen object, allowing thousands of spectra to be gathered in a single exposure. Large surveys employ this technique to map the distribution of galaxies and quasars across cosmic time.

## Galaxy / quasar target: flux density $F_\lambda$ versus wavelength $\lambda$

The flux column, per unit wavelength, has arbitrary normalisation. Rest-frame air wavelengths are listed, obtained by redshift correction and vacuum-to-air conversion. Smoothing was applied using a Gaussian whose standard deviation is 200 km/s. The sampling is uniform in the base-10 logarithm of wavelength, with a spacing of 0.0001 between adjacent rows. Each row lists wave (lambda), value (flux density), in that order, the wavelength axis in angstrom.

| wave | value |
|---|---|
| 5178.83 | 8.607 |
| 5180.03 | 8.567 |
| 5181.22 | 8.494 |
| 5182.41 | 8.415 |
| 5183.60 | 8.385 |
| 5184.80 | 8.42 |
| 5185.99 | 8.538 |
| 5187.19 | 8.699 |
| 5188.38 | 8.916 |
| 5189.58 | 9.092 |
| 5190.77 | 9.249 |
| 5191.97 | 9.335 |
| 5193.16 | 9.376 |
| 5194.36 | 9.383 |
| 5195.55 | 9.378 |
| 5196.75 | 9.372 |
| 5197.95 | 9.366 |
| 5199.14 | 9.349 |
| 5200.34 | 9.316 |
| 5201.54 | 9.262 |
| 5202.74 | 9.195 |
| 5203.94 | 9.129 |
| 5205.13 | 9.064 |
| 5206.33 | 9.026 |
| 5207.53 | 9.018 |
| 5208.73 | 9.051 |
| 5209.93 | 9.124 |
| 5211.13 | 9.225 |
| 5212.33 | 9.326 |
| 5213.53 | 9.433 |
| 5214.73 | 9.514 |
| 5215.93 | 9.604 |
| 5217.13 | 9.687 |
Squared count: 25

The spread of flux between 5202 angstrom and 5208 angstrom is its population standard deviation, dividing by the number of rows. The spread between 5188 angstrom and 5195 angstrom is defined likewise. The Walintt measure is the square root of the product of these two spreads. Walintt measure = 0.11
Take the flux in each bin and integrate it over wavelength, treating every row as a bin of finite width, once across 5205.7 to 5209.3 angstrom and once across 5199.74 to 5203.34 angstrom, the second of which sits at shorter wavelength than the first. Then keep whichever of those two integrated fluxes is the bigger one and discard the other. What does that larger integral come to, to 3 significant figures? 33.3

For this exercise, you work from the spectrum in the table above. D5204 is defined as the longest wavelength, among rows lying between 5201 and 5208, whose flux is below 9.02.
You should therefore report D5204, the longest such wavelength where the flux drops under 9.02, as 5207.53 angstrom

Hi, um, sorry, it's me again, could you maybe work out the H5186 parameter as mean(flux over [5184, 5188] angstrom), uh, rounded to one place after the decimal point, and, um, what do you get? 8.6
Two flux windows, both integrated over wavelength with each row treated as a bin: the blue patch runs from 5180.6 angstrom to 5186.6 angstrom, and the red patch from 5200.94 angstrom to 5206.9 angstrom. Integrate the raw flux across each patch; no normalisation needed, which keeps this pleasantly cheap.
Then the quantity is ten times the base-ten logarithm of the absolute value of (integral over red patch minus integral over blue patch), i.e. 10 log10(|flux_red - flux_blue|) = 6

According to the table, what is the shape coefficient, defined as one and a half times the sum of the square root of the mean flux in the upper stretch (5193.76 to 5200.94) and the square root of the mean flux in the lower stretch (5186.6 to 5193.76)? 9.12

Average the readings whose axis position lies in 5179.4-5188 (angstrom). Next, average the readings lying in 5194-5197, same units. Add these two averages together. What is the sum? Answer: 17.9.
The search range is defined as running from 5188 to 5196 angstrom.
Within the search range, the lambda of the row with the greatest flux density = 5194.36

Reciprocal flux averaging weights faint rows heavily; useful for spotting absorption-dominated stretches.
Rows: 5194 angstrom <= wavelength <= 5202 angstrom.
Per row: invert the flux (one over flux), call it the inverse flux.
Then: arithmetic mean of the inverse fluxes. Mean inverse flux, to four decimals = 0.1070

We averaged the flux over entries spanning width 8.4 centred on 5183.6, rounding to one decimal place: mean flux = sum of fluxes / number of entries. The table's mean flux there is 8.5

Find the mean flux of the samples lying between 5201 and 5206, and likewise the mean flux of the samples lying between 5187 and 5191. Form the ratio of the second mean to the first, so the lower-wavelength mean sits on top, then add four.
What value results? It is 4.98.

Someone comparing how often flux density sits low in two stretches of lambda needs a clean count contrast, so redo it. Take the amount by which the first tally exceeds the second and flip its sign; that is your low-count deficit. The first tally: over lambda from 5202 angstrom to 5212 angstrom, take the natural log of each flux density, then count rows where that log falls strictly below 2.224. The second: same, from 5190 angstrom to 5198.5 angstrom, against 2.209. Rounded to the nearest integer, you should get -8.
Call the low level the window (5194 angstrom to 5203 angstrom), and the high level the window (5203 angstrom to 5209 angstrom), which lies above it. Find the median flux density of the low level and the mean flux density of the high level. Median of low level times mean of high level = 85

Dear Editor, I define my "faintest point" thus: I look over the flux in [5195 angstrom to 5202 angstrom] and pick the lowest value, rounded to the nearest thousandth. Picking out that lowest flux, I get 9.262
